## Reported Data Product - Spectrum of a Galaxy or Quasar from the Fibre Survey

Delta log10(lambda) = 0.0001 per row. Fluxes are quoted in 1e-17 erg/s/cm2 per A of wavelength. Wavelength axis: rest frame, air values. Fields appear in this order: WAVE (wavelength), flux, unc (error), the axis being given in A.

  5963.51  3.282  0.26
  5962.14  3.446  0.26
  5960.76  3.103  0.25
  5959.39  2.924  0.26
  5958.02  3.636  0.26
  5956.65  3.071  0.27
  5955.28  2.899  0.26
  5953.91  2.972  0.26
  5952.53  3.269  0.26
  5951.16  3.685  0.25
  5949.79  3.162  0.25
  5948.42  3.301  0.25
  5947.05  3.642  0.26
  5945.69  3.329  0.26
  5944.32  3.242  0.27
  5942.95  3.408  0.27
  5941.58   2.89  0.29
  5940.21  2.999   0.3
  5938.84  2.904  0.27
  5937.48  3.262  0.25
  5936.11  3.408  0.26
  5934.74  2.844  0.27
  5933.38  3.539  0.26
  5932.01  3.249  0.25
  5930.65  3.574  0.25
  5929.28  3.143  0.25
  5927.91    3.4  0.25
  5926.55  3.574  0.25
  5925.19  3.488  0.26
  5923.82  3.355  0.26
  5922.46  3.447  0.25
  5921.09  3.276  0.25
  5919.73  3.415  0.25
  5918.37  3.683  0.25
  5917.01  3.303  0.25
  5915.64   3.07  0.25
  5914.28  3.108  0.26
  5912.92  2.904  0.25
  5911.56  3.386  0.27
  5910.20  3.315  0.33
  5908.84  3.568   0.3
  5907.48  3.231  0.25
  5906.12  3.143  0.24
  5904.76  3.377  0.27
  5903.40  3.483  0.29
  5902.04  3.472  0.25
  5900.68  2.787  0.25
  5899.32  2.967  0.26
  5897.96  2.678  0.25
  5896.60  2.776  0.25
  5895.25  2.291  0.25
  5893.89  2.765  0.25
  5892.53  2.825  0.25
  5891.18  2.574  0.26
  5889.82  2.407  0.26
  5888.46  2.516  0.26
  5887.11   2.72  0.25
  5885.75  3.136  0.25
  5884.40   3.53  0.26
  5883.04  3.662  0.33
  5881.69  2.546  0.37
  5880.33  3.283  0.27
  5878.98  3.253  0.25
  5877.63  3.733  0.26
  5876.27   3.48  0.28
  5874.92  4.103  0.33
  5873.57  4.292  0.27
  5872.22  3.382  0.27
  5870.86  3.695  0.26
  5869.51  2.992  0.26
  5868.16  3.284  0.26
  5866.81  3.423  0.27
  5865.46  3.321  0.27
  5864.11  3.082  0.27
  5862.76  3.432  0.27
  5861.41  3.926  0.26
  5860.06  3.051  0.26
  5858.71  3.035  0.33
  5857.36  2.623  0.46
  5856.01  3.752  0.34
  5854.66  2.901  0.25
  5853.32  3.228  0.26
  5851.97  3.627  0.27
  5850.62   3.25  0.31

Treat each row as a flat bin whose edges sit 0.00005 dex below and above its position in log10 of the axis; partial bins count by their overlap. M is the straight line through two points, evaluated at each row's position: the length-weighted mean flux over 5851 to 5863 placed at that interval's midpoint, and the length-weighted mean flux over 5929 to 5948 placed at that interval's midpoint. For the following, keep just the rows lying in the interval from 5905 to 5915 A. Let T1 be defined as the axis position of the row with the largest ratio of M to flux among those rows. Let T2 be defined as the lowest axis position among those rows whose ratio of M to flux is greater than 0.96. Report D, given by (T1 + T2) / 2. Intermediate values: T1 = 5912.92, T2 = 5906.12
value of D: 5909.5 A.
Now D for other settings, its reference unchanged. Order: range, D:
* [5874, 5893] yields 5884.4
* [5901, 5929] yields 5908.8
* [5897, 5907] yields 5898.0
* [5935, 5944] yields 5939.5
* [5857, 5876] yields 5857.4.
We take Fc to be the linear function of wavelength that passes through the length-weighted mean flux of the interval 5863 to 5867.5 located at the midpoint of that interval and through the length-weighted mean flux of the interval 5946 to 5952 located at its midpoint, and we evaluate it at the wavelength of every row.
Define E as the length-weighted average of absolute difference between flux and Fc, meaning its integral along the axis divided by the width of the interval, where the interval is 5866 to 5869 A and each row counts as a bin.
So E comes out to 0.08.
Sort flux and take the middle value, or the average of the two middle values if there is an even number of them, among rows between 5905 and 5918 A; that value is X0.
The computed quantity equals 3.23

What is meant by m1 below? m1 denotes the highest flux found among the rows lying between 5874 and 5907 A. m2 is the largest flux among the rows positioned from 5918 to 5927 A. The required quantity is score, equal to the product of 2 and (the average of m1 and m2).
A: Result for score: 7.79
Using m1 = 4.103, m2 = 3.683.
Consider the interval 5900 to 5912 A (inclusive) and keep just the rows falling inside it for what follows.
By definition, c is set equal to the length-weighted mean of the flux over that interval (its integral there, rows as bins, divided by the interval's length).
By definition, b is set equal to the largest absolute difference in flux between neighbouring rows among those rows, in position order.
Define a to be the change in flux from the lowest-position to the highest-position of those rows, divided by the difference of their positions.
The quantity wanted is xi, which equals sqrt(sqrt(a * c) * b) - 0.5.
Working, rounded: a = 0.06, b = 0.7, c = 3.31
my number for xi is 0.04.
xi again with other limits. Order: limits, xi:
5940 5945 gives -0.03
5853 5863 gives 0.05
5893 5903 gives 0.08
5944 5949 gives -0.23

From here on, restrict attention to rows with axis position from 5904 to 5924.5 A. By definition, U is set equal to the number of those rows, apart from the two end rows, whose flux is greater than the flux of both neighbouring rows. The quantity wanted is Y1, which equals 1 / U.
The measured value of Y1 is 0.20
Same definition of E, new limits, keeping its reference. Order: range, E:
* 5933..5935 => 0.34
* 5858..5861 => 0.28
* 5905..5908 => 0.16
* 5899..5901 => 0.48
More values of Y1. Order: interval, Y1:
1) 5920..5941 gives 0.20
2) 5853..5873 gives 0.25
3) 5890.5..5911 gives 0.20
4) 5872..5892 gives 0.25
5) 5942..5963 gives 0.33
